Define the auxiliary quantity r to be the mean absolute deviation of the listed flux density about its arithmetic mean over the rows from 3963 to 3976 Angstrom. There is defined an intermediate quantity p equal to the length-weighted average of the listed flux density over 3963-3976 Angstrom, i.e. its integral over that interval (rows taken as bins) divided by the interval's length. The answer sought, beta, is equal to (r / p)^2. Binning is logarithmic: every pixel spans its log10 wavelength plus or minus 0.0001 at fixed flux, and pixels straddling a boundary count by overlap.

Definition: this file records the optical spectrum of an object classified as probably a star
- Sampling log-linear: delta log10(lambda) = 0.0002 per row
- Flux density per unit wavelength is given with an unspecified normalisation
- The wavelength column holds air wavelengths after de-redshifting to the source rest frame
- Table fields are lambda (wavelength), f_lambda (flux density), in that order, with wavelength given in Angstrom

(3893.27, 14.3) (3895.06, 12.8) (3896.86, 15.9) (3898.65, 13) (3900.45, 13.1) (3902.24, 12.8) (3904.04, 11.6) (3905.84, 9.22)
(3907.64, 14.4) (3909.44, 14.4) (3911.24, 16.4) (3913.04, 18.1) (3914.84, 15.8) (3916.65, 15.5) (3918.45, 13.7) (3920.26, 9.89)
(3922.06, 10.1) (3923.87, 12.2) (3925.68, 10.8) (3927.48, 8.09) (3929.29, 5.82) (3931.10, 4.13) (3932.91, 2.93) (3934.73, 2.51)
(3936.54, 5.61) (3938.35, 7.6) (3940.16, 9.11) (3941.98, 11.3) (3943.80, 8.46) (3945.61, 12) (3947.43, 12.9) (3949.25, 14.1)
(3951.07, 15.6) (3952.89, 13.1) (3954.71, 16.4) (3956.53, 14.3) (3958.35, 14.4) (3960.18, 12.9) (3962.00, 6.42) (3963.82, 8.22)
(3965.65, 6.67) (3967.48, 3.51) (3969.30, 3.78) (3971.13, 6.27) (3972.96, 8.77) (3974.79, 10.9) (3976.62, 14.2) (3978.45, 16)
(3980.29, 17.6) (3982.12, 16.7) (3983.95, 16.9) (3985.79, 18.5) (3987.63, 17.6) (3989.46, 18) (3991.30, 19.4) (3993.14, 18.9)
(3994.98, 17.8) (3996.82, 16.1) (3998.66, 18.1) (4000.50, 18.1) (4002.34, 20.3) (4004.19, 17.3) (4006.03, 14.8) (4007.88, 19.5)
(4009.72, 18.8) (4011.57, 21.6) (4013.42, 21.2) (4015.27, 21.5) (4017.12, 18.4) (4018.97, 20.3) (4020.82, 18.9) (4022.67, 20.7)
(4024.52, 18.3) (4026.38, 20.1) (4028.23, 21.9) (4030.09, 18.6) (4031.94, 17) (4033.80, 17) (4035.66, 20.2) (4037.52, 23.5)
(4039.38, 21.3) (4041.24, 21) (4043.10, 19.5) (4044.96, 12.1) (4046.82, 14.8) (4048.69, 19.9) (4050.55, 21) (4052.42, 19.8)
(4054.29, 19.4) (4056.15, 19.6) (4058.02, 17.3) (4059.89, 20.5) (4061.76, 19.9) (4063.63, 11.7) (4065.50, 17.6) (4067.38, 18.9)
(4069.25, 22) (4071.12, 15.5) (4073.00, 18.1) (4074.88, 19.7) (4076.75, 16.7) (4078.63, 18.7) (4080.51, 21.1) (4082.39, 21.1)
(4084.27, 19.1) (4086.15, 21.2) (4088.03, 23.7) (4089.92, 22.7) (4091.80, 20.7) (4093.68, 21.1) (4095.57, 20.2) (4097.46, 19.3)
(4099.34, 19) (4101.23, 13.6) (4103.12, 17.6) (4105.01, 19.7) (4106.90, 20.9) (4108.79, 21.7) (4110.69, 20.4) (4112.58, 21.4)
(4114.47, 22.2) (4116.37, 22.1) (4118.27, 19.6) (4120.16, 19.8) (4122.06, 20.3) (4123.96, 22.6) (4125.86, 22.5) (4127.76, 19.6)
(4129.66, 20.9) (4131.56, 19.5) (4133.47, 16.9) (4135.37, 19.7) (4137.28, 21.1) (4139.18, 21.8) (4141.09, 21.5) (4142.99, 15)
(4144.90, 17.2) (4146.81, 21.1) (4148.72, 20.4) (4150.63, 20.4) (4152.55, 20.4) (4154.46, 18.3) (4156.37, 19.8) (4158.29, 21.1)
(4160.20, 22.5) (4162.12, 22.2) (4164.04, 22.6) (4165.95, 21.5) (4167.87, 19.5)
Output 0.087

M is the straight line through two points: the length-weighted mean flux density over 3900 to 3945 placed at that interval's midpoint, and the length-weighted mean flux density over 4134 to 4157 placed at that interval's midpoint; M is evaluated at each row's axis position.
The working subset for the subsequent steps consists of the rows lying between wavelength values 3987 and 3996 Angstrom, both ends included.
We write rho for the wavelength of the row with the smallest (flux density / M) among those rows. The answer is 3994.98 Angstrom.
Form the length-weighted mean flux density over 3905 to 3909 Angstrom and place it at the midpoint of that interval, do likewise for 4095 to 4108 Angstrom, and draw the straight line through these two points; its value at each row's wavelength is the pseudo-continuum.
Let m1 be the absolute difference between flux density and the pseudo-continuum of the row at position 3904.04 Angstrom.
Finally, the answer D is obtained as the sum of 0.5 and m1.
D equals 0.9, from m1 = 0.4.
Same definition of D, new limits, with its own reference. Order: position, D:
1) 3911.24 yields 4.6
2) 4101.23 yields 5.5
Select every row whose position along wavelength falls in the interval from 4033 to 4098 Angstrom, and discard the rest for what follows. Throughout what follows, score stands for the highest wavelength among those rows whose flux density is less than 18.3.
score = 4076.75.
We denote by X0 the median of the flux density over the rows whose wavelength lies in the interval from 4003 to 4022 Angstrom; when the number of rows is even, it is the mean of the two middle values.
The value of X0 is 19.2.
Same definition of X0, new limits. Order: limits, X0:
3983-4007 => 18.0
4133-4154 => 20.4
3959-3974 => 6.5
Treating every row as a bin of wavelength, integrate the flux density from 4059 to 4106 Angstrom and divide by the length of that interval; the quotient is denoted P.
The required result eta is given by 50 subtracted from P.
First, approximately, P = 19.2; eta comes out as -30.8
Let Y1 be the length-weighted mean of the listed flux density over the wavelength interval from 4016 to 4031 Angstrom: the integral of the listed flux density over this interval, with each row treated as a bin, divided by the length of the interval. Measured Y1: 19.7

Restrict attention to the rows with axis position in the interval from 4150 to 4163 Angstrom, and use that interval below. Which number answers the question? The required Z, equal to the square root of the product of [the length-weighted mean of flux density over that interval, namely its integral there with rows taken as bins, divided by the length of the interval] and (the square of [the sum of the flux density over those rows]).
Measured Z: 658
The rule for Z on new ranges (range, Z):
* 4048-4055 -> 359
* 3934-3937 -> 16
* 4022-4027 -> 262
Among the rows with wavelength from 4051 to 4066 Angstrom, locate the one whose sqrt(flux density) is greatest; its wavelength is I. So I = 4059.89 Angstrom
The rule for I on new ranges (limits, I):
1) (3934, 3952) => 3951.07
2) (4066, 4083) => 4069.25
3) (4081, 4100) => 4088.03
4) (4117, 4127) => 4123.96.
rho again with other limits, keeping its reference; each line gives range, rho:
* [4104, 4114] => 4105.01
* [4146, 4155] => 4154.46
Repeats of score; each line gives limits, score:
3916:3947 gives 3945.61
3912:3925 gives 3923.87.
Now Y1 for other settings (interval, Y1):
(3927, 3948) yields 7.4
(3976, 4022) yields 18.3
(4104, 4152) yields 20.3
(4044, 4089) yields 18.7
